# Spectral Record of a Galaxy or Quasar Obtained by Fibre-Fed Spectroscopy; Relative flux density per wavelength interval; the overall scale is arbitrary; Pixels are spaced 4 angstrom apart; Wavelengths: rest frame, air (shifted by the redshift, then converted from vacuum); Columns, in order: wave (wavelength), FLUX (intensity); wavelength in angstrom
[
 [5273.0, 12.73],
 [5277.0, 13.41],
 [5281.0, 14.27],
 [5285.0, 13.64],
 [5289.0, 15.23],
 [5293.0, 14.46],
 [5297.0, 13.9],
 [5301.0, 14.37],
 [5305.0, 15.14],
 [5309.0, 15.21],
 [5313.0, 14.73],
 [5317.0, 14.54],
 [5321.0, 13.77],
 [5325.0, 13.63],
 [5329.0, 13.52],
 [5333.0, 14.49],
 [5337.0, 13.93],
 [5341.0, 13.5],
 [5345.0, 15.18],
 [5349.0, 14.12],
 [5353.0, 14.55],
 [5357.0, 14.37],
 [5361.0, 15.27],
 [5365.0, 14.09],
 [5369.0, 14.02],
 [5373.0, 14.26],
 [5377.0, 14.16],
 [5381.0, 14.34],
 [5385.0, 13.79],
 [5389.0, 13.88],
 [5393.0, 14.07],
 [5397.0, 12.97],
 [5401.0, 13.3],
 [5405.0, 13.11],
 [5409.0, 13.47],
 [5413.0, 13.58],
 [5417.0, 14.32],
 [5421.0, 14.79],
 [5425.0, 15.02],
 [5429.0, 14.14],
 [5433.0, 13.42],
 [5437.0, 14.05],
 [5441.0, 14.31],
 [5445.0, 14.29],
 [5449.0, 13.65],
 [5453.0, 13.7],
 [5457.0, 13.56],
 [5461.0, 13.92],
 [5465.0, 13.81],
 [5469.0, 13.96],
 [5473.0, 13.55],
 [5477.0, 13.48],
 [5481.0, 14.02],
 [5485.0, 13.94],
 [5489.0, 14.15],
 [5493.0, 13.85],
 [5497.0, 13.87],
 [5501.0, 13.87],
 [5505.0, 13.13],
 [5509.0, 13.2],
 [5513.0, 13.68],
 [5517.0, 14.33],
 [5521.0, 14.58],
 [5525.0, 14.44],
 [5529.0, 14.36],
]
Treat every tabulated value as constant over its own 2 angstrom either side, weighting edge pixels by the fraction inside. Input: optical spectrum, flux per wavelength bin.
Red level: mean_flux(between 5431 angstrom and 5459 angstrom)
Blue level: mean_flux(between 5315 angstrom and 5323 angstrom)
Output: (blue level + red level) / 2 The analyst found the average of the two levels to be 14.0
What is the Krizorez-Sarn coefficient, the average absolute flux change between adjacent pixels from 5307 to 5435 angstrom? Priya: 0.5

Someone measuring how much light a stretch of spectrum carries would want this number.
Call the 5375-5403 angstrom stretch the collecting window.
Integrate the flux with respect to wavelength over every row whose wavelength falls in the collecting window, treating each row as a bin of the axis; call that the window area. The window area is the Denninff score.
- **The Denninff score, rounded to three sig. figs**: 386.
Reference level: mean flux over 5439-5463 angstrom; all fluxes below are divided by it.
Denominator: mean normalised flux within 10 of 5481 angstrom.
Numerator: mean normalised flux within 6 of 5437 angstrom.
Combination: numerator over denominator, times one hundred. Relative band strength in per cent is 101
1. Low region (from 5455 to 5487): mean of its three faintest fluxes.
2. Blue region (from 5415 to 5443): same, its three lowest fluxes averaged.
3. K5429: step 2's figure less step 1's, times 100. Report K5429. 34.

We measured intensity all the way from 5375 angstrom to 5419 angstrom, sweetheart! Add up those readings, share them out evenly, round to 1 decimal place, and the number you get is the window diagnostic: 13.7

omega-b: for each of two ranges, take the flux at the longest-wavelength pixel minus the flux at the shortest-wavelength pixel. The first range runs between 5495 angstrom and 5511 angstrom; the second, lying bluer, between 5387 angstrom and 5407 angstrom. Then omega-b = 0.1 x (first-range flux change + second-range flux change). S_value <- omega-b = -0.14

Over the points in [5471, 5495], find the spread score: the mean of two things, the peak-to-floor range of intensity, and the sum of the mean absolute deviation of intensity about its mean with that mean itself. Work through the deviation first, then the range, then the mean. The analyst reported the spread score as 7.36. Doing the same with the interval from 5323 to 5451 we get 8.39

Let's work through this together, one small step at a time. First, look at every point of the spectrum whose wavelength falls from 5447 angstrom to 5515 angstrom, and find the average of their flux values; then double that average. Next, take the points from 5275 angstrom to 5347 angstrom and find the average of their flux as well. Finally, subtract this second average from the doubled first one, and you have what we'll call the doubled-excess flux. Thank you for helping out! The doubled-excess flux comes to 13.2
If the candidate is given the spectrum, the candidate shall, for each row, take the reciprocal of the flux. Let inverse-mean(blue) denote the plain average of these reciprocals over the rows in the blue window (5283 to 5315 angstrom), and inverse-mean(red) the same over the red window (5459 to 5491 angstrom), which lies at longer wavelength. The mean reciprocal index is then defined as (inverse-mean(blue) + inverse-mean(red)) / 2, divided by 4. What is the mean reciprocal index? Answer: 0.0176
